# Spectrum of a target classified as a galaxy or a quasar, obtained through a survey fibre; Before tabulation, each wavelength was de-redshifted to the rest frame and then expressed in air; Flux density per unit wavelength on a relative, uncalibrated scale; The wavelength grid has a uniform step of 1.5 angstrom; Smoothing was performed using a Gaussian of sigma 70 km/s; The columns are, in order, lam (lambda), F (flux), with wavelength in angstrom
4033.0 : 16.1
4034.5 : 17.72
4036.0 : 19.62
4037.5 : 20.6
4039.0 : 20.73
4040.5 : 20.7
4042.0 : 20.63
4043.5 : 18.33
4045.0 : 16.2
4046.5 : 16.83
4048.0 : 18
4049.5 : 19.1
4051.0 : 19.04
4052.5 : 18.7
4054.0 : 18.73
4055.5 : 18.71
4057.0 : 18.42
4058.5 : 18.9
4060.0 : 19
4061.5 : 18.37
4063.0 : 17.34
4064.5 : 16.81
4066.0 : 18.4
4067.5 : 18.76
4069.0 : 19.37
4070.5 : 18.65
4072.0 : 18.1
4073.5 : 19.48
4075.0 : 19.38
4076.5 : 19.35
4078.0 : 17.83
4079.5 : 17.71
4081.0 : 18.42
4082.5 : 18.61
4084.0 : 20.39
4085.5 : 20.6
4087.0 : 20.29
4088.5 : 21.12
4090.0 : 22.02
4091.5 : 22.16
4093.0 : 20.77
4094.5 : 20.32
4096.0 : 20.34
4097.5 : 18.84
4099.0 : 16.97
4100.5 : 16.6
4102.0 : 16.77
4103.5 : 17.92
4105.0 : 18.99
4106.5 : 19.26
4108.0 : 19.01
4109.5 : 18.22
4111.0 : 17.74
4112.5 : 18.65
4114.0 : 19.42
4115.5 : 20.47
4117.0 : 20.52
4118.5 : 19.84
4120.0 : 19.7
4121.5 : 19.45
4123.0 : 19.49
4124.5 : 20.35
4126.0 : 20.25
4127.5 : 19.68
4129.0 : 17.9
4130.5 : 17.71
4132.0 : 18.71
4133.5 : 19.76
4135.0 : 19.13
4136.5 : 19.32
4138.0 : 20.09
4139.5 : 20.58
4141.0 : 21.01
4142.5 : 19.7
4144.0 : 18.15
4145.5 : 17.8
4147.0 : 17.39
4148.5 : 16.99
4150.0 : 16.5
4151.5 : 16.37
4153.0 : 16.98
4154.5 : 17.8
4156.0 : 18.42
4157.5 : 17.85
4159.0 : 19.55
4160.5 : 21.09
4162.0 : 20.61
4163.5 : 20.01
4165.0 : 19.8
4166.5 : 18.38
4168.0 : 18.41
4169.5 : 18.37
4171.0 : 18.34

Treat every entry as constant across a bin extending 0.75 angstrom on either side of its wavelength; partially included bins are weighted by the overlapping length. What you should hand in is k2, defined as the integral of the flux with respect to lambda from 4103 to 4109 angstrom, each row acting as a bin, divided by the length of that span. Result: 18.8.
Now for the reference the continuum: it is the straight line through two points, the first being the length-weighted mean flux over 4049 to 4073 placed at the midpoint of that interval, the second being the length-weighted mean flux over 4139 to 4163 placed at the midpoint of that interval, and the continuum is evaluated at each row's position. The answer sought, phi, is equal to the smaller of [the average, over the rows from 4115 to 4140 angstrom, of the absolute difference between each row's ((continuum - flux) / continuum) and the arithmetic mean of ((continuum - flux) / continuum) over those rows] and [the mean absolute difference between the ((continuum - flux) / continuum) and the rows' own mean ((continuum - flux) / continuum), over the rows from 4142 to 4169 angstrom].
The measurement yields 0.034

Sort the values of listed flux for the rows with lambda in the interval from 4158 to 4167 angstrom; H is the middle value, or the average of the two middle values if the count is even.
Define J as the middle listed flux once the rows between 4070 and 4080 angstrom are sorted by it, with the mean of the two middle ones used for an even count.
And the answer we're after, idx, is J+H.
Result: 38.6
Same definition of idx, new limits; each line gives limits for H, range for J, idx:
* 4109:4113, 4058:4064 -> 36.9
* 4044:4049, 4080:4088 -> 37.1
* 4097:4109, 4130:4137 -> 37.5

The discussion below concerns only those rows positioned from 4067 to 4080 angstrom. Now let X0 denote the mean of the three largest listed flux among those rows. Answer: 19.4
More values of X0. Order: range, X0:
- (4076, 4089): 20.7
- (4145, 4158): 18.0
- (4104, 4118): 20.1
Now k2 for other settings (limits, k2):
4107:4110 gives 18.7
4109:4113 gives 18.2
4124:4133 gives 19.1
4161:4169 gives 19.5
